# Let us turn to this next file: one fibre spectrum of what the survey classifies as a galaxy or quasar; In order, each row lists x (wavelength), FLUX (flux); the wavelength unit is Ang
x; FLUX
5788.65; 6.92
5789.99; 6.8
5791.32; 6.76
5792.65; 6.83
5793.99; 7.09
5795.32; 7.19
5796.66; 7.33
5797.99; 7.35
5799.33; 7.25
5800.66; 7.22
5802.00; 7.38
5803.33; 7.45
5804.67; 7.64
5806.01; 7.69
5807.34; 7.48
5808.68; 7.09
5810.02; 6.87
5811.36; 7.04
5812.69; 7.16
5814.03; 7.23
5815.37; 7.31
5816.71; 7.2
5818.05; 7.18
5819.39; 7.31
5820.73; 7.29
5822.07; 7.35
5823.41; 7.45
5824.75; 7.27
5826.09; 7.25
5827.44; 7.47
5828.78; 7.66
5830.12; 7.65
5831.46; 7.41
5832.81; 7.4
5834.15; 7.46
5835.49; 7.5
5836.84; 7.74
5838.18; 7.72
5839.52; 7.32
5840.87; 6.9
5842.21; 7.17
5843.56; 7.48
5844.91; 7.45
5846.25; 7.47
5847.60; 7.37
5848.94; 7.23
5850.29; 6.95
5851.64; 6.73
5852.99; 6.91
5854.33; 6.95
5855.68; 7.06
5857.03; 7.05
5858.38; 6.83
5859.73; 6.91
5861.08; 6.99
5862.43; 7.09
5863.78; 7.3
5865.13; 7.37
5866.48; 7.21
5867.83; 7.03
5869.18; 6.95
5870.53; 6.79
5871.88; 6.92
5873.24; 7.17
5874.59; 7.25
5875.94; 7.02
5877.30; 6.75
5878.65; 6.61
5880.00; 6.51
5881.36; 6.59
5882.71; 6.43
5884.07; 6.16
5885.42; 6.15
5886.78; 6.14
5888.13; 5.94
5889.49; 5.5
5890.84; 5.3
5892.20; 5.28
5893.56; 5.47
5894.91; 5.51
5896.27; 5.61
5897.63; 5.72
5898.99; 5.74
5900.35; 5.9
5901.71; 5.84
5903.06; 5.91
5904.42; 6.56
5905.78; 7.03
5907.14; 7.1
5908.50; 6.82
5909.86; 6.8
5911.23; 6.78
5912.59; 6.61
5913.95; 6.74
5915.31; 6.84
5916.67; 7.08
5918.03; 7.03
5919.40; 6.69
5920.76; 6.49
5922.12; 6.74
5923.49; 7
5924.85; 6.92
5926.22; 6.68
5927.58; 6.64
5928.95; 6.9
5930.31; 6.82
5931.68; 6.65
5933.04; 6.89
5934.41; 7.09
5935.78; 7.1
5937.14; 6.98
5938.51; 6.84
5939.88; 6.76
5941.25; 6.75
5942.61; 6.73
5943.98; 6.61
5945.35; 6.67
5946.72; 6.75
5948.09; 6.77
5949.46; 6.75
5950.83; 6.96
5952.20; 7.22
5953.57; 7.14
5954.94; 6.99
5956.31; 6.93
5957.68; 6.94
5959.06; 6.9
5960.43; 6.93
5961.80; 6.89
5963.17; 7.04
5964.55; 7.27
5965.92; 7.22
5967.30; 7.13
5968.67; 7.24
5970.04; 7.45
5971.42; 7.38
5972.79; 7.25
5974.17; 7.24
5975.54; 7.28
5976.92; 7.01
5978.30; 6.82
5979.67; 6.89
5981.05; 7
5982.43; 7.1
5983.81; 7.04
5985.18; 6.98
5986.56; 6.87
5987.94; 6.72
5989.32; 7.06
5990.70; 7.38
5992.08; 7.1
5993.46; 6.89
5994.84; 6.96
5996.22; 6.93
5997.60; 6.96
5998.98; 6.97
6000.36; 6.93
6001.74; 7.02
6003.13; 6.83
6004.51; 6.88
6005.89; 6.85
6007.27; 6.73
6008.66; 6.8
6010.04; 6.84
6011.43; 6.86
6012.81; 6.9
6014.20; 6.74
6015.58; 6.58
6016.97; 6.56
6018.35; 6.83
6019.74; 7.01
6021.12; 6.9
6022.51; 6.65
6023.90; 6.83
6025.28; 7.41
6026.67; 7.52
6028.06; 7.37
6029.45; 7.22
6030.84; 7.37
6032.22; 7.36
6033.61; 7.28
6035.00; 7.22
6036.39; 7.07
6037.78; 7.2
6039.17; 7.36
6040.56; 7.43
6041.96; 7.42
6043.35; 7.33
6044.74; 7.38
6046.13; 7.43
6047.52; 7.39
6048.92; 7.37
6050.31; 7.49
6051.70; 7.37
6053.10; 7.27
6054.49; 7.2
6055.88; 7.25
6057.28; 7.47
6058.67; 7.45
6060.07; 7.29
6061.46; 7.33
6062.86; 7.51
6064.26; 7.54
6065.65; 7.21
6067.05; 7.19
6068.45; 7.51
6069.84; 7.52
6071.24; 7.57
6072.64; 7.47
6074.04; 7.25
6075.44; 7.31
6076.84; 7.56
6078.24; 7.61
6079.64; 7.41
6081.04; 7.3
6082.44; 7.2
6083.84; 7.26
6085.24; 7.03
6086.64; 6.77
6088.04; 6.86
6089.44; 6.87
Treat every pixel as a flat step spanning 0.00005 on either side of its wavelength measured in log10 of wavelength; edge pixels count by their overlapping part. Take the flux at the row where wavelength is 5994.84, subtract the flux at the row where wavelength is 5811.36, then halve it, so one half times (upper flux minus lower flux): -0.04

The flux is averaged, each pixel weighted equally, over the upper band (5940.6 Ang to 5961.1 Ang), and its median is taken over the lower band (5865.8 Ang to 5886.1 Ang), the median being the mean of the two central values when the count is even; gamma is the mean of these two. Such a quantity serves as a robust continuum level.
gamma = 6.83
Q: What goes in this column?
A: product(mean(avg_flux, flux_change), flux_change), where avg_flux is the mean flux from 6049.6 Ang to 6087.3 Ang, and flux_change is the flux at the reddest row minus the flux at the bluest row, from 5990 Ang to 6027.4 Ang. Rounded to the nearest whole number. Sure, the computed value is 1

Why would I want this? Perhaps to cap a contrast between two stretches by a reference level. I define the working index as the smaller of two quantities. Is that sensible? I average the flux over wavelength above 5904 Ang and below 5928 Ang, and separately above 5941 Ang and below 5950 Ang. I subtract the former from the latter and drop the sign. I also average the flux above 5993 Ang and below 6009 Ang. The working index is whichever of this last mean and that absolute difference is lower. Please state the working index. 0.09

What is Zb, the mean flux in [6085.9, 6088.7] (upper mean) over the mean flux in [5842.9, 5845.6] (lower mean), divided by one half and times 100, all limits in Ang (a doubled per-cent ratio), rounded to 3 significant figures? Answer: 183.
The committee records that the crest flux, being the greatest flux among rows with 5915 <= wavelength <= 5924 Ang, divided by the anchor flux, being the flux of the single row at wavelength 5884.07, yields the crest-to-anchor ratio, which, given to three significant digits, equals 1.15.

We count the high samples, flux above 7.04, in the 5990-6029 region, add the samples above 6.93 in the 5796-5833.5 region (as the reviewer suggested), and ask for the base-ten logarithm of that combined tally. 1.51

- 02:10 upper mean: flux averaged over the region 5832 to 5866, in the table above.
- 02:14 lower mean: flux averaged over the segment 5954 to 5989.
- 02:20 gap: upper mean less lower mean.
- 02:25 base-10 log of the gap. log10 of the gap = -0.8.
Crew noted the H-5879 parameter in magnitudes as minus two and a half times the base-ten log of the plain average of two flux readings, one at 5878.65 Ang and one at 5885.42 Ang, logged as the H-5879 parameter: -2.01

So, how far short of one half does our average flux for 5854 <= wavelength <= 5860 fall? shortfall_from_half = -6.46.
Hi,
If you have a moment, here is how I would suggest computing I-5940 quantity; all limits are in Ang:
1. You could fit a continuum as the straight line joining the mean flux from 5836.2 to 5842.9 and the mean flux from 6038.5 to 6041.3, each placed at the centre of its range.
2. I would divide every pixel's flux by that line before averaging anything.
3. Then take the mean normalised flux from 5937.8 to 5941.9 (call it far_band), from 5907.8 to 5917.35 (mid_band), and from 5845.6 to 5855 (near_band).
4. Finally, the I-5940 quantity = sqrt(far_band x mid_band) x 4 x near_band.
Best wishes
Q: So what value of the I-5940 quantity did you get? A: 3.5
